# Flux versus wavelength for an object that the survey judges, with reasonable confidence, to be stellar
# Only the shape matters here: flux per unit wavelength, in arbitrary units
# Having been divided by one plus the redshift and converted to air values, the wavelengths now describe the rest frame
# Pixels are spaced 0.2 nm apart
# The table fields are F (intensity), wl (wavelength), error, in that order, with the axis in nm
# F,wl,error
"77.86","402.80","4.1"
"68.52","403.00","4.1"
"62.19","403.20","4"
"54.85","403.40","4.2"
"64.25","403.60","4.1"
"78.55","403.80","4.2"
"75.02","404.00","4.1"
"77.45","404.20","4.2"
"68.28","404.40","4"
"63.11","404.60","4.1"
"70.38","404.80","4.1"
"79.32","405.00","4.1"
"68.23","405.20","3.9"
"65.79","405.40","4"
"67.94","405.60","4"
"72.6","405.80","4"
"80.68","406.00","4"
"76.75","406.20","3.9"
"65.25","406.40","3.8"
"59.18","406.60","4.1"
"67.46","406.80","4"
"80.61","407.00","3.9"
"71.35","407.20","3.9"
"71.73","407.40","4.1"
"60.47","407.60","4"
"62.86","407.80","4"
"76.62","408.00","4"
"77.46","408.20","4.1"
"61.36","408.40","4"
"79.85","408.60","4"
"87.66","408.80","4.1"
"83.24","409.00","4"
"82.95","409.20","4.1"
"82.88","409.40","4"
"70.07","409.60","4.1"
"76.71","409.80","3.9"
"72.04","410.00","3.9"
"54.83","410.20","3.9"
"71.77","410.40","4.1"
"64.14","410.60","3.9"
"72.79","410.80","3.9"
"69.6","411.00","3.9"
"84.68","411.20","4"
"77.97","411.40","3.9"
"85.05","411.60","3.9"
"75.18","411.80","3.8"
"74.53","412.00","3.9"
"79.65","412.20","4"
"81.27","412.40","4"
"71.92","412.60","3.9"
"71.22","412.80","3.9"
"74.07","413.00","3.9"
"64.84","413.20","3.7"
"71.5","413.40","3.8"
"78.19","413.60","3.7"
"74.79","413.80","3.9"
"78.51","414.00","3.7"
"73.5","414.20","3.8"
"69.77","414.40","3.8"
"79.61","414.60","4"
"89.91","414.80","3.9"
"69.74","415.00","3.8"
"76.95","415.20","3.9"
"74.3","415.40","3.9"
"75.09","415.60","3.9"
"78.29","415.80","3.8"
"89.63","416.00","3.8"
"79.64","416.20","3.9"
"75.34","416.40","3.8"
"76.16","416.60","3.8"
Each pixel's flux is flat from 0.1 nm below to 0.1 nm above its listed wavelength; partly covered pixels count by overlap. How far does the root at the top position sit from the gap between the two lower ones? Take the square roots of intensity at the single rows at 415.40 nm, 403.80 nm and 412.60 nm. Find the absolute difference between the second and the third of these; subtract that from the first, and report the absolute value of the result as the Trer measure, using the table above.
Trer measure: 8.2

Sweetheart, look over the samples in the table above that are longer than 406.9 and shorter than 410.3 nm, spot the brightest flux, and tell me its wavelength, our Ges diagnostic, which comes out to 408.80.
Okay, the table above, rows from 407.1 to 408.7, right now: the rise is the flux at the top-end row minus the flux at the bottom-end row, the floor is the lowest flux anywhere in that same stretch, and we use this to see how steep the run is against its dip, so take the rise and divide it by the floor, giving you 0.14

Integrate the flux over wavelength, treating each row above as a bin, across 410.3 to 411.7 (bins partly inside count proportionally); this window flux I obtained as 105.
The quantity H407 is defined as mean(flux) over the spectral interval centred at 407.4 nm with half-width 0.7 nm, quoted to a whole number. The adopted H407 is 70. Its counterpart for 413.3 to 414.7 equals 75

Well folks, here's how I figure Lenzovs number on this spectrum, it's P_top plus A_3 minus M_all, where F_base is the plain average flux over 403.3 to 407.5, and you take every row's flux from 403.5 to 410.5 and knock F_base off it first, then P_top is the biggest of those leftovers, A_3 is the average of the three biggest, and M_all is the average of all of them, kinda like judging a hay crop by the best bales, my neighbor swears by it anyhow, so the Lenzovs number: 30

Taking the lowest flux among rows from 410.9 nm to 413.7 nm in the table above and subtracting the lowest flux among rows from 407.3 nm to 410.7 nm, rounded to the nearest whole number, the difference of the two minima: 10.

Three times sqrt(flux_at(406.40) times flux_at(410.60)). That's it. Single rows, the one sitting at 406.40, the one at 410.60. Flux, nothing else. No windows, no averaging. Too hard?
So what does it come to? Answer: 194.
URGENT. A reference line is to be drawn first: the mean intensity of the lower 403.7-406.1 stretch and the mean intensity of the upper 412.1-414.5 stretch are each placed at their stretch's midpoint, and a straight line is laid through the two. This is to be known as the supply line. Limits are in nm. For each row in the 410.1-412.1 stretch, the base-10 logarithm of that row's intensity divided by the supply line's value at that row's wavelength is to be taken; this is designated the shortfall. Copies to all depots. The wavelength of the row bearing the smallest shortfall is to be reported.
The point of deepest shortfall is 410.20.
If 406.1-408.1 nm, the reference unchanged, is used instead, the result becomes 406.60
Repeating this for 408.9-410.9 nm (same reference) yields 410.20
